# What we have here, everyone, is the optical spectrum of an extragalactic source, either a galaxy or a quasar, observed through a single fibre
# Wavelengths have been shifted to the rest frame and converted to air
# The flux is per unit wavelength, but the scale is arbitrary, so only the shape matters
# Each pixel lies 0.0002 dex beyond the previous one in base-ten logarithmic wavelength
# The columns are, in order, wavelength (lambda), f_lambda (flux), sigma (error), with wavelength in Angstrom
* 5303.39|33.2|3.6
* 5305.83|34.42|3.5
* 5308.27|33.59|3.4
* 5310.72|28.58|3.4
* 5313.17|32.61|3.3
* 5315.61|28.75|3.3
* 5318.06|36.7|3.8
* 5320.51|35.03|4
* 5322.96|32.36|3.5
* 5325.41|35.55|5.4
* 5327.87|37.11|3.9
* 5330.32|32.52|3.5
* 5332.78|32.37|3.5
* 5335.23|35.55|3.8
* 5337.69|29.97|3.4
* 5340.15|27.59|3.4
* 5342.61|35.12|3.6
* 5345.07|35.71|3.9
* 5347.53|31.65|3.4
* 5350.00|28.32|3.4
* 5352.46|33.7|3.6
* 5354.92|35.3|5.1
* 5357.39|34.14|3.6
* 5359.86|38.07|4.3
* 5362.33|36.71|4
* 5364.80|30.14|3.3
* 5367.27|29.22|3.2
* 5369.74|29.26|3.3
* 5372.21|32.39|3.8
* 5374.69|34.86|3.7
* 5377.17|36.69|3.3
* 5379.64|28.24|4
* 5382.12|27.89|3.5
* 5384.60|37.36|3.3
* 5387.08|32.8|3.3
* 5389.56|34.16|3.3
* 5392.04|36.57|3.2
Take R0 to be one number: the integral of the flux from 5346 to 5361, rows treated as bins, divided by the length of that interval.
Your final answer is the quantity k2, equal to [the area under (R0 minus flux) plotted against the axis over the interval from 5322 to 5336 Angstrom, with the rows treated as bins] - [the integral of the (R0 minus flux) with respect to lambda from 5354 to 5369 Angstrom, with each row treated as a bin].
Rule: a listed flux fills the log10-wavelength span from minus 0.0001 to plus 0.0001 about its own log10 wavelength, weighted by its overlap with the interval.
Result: -7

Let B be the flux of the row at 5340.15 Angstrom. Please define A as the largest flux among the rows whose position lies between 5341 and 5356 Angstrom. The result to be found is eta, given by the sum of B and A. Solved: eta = 63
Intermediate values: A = 35.71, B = 27.59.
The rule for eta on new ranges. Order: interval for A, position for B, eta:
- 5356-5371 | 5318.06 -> 75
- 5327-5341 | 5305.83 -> 72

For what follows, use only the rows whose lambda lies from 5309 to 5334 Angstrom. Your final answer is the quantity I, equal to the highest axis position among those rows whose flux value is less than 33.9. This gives 5332.78 Angstrom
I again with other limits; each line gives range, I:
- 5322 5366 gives 5364.80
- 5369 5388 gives 5387.08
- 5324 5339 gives 5337.69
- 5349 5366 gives 5364.80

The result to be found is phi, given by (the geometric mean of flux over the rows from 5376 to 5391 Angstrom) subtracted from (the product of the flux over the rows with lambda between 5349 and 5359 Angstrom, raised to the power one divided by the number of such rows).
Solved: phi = 0.1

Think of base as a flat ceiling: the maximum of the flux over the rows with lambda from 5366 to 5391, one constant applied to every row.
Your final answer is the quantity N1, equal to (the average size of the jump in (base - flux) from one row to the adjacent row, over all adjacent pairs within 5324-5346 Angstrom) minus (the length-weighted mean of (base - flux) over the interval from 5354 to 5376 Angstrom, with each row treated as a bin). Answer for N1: -0.8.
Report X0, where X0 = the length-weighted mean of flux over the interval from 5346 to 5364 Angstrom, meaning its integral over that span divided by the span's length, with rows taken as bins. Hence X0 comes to 33.9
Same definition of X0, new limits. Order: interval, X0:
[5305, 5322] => 32.8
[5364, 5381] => 31.6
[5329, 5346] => 32.7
